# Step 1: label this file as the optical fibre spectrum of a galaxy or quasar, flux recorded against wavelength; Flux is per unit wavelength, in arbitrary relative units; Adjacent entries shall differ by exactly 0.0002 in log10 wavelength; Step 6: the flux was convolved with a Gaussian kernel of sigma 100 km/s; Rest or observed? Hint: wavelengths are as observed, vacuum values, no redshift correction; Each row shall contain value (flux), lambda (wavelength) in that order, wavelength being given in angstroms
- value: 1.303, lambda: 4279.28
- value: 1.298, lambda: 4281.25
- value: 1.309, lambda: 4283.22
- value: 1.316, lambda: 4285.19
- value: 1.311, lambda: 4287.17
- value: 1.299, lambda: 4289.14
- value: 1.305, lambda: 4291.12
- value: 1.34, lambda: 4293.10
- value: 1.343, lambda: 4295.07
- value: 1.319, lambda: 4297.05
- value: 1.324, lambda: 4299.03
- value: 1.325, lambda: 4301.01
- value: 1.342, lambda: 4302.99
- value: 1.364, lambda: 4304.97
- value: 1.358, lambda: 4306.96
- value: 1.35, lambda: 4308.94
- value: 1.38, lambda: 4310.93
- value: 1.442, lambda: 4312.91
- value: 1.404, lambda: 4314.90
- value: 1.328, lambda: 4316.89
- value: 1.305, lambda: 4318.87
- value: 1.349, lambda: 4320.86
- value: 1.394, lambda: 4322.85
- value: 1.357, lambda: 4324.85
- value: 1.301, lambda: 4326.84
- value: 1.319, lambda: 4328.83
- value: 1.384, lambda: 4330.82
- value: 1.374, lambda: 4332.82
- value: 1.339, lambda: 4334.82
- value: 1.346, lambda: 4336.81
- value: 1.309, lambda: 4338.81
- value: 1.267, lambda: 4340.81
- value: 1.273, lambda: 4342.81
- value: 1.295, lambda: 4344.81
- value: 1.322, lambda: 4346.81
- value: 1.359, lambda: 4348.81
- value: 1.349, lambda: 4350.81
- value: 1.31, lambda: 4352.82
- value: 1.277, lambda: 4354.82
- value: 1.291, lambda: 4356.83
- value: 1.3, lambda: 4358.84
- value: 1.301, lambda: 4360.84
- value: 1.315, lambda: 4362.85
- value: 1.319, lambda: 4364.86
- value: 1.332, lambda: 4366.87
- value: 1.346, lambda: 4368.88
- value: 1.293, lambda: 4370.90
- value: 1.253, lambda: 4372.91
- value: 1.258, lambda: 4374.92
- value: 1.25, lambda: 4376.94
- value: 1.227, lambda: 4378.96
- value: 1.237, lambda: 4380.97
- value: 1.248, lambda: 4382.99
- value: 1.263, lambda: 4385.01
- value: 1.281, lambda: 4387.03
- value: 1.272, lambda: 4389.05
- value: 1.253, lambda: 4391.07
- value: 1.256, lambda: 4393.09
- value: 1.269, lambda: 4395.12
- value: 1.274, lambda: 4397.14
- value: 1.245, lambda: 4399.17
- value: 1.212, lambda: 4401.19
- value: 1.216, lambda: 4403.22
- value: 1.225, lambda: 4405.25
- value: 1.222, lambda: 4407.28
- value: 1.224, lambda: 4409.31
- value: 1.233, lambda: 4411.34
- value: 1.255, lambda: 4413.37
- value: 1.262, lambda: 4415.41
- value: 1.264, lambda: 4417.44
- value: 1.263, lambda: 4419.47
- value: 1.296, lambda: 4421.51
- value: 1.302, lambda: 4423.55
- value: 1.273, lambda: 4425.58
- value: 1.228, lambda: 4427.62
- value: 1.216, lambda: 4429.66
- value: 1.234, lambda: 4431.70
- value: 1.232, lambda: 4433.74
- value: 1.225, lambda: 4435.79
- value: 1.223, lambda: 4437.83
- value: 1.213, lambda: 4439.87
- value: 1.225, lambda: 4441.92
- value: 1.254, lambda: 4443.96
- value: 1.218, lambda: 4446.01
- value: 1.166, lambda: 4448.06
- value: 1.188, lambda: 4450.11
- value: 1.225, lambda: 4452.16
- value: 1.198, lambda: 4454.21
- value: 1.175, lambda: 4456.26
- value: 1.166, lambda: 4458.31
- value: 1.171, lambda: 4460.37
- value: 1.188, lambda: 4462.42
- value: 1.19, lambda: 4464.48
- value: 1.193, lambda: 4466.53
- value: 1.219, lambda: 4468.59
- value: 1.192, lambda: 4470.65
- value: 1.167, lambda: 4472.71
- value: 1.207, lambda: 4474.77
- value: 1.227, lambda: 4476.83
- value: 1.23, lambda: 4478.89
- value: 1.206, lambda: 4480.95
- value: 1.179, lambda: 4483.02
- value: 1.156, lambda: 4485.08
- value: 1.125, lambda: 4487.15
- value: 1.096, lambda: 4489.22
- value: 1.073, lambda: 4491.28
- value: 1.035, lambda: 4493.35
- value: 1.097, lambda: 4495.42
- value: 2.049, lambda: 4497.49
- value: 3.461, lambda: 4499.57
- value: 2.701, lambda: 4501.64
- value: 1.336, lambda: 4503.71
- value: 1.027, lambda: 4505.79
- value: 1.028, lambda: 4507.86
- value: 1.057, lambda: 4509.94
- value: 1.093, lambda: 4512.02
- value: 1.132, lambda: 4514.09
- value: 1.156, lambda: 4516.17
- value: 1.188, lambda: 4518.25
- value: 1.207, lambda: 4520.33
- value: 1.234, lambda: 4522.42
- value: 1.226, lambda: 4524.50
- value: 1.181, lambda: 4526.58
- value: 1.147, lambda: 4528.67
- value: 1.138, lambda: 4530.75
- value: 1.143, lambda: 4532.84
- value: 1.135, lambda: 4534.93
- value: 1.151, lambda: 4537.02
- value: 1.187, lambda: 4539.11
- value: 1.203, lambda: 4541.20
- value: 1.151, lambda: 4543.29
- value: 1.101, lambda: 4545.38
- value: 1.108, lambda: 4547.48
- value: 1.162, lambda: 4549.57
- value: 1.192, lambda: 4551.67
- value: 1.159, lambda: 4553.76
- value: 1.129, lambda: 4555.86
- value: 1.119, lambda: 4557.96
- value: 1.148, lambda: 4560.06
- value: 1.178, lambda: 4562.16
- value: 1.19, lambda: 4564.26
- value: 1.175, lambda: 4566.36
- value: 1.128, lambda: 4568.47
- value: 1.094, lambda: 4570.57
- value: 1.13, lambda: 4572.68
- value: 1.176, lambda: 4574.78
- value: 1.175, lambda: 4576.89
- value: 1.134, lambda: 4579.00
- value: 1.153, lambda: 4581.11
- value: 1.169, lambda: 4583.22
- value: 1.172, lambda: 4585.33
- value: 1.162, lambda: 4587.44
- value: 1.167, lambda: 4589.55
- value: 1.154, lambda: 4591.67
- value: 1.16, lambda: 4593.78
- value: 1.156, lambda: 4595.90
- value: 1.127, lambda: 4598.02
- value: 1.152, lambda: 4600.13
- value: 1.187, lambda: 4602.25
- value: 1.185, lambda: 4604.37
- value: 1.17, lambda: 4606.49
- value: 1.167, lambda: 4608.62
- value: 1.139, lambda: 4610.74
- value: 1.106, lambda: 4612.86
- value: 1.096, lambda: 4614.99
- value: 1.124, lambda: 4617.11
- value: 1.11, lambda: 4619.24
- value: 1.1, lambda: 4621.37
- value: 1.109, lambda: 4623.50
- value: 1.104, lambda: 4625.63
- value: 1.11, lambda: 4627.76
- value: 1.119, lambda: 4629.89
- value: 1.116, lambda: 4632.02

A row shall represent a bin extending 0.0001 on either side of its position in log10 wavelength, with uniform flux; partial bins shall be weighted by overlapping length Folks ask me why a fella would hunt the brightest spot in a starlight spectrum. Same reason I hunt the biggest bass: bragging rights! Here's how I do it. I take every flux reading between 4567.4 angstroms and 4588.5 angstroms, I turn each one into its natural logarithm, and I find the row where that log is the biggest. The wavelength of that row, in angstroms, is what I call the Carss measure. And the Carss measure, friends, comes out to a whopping 4574.78 angstroms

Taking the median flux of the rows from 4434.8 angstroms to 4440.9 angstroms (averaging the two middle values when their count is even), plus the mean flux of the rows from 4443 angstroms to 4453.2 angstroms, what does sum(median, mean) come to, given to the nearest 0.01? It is 2.43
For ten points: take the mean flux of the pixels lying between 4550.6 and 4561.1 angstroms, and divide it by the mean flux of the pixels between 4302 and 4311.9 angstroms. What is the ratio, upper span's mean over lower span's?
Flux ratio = 0.85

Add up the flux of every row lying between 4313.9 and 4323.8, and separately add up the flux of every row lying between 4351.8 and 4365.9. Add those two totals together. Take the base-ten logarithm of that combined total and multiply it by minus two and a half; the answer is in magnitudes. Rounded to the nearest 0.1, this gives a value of -3.0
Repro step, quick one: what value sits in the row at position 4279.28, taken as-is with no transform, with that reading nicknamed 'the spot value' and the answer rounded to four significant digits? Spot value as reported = 1.303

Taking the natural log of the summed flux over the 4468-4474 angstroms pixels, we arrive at 1.27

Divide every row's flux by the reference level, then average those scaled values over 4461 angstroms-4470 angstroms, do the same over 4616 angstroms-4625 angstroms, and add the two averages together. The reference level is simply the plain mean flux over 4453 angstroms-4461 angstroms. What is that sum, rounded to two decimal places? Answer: 1.96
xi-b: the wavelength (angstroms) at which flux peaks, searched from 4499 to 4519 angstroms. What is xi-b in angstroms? 4499.57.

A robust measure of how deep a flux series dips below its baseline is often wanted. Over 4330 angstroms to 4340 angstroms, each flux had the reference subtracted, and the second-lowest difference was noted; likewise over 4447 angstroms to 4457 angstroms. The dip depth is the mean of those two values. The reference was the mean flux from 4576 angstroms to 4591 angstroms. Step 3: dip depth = 0.10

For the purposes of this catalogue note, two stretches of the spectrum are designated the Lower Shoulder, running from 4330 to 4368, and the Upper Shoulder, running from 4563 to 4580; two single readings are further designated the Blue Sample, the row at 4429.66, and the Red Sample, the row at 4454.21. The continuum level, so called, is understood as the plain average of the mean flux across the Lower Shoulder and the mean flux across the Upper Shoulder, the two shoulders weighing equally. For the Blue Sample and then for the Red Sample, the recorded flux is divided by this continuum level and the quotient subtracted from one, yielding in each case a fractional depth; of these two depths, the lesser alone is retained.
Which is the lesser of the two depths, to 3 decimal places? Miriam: 0.015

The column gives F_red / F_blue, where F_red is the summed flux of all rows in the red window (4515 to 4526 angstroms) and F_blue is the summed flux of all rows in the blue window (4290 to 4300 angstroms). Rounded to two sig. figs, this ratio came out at 0.91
